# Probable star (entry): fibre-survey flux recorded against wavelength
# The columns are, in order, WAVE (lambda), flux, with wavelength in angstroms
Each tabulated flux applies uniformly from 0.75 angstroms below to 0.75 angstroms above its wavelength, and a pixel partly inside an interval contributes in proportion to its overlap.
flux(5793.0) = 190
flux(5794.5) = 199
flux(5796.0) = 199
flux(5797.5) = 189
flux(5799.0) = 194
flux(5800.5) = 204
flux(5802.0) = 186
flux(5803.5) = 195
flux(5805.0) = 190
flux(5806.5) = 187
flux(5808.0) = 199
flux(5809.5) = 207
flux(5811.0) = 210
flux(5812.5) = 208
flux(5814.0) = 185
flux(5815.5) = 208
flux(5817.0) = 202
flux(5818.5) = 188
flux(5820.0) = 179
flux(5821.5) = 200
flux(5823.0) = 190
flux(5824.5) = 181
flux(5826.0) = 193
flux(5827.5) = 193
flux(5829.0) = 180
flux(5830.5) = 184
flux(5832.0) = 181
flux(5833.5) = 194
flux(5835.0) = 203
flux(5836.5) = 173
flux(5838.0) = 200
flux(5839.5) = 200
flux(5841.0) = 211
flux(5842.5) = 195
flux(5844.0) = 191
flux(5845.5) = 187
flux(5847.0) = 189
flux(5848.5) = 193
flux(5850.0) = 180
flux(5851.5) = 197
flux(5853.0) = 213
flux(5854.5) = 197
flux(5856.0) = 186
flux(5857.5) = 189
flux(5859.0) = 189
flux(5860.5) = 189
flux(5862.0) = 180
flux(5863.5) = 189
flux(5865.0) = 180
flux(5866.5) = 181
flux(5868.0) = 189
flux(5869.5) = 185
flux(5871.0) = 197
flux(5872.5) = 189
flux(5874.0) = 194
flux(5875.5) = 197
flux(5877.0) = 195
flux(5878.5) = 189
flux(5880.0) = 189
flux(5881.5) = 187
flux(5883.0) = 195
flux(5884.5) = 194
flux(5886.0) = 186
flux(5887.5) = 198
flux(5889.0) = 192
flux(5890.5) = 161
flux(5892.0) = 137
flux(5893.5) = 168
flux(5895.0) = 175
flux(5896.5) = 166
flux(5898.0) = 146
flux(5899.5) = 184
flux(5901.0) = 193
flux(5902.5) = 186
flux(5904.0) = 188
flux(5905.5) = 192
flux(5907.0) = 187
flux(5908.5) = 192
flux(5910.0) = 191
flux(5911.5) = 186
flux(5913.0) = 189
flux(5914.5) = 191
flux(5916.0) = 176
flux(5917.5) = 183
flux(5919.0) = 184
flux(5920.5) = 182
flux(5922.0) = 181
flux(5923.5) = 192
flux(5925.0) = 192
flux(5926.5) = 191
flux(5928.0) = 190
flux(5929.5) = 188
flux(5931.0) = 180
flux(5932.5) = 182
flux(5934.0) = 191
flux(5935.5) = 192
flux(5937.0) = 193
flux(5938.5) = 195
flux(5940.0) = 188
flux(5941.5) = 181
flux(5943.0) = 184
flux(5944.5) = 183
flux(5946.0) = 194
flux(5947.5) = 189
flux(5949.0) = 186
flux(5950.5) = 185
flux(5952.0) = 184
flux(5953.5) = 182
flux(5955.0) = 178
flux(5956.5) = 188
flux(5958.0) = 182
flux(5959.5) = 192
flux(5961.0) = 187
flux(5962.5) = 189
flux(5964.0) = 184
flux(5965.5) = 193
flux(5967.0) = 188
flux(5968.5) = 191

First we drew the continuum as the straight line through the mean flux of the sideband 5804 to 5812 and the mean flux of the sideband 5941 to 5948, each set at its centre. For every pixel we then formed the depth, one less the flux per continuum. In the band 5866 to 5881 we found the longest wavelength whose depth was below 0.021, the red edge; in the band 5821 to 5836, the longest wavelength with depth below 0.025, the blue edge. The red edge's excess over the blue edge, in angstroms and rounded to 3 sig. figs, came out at 45.0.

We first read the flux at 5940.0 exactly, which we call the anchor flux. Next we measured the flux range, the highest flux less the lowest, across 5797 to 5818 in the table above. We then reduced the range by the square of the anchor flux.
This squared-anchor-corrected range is -35319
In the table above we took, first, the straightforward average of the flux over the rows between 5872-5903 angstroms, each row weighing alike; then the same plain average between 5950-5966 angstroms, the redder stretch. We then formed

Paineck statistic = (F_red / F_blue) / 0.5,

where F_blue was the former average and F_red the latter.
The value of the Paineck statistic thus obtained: 2.04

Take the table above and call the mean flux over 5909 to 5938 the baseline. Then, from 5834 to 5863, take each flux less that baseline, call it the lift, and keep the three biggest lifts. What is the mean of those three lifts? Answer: 22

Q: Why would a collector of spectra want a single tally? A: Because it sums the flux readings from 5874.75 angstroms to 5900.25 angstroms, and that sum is 3059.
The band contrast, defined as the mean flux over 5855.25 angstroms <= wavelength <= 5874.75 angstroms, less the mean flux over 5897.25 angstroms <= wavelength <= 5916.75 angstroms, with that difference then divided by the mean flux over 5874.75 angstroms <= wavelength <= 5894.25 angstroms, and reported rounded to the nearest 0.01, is 0.02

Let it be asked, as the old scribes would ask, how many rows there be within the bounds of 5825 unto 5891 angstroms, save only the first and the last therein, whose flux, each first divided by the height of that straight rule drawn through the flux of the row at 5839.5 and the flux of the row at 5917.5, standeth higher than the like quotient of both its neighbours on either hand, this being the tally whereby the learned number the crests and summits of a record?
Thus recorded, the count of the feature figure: 14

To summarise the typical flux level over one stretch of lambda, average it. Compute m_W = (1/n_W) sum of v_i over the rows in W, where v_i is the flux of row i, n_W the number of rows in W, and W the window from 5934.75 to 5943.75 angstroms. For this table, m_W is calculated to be 189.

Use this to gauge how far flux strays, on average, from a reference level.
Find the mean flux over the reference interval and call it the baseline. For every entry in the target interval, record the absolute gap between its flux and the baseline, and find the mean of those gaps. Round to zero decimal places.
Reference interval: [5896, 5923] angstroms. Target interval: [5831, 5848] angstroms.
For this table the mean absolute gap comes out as 12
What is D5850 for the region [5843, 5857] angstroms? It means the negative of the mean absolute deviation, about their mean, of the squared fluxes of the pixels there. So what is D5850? -2581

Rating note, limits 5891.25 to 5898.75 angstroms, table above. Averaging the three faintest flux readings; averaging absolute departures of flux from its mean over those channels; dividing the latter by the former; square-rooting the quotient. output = 0.30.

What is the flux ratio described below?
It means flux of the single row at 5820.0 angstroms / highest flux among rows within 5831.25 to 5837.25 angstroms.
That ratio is 0.88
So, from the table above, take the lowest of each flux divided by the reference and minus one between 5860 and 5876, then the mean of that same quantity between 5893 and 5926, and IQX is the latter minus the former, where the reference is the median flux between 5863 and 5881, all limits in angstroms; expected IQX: 0.02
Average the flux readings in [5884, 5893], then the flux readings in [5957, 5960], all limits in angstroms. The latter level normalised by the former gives 1.05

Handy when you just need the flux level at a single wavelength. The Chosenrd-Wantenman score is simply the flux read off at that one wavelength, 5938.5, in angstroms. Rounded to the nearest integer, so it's 195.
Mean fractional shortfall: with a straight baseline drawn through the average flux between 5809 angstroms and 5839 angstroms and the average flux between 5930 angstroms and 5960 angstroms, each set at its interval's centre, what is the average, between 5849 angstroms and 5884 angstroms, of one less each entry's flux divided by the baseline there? 0.00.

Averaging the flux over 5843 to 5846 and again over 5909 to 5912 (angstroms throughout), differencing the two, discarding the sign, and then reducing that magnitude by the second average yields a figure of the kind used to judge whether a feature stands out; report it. -188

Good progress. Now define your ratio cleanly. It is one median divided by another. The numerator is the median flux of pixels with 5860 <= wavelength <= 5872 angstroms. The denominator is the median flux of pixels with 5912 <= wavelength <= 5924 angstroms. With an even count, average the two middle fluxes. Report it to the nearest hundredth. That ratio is 1.02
